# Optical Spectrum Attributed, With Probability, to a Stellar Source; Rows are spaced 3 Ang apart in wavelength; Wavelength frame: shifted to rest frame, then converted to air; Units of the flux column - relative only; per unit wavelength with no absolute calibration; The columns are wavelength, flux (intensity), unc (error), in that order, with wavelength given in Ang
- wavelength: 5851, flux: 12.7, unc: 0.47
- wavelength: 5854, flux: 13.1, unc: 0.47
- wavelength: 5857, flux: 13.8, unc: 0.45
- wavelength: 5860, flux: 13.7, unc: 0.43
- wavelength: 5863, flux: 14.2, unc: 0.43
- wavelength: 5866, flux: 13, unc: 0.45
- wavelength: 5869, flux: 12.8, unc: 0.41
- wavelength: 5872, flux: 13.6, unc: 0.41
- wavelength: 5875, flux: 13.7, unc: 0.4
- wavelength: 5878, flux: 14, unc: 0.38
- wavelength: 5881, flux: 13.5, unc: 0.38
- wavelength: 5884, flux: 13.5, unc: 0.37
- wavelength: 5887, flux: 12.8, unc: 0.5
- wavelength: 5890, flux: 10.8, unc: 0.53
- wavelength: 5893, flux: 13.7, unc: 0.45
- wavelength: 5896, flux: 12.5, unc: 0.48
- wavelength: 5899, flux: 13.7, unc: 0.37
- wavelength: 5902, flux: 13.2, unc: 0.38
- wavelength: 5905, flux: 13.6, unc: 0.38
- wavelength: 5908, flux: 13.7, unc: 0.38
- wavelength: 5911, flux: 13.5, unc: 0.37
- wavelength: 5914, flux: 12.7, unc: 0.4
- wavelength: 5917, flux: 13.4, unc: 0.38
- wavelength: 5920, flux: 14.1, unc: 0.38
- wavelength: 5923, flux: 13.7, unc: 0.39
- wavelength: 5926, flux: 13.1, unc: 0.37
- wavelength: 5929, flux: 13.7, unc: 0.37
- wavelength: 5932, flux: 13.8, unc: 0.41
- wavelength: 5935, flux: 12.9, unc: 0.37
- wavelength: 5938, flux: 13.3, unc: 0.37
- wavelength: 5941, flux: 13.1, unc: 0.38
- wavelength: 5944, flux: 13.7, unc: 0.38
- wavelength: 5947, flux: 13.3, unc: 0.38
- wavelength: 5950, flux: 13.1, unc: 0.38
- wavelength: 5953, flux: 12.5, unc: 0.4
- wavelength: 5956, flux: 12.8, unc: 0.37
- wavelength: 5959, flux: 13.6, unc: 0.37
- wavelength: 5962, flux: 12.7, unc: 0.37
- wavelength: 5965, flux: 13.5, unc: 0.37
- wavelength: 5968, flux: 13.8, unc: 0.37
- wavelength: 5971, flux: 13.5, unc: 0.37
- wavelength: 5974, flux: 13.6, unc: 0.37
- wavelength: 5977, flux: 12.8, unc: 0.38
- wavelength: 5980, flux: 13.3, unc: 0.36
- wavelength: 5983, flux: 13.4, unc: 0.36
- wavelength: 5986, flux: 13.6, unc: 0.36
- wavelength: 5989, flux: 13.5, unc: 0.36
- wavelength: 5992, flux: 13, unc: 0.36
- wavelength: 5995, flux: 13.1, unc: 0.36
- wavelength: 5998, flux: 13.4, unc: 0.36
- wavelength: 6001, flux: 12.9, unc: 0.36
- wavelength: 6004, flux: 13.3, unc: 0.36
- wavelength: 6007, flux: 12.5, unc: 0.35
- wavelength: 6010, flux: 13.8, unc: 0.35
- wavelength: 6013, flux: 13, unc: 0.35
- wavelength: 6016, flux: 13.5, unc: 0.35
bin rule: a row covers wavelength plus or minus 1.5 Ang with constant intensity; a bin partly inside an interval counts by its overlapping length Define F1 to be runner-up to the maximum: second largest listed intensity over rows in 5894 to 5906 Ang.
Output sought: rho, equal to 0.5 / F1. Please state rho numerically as 0.0368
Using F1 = 13.6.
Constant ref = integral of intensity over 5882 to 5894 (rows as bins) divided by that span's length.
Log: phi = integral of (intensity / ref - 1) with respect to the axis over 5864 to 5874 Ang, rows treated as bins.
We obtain 0.41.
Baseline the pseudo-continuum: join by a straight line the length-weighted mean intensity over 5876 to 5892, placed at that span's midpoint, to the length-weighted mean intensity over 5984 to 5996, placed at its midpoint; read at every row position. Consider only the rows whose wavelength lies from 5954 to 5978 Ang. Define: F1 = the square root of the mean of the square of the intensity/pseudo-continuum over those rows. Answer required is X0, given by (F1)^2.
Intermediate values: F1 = 1.00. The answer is 1.01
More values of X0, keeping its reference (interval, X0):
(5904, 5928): 1.06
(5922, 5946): 1.04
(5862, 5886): 1.10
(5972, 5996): 1.00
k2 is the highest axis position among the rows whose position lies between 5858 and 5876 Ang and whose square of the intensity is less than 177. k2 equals 5869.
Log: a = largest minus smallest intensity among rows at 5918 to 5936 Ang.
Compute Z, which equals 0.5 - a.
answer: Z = -0.7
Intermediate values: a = 1.2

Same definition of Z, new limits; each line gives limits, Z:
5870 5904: -2.7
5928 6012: -0.8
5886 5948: -2.8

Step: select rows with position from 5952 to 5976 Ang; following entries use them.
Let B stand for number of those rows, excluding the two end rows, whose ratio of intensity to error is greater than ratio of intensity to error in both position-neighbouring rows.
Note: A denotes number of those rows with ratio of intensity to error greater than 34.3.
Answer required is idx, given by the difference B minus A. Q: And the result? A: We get -5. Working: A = 7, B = 2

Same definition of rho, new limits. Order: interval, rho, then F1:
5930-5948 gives 0.0365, 13.7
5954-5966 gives 0.0370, 13.5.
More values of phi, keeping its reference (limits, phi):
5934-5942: 0.27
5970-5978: 0.40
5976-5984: 0.30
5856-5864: 0.75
